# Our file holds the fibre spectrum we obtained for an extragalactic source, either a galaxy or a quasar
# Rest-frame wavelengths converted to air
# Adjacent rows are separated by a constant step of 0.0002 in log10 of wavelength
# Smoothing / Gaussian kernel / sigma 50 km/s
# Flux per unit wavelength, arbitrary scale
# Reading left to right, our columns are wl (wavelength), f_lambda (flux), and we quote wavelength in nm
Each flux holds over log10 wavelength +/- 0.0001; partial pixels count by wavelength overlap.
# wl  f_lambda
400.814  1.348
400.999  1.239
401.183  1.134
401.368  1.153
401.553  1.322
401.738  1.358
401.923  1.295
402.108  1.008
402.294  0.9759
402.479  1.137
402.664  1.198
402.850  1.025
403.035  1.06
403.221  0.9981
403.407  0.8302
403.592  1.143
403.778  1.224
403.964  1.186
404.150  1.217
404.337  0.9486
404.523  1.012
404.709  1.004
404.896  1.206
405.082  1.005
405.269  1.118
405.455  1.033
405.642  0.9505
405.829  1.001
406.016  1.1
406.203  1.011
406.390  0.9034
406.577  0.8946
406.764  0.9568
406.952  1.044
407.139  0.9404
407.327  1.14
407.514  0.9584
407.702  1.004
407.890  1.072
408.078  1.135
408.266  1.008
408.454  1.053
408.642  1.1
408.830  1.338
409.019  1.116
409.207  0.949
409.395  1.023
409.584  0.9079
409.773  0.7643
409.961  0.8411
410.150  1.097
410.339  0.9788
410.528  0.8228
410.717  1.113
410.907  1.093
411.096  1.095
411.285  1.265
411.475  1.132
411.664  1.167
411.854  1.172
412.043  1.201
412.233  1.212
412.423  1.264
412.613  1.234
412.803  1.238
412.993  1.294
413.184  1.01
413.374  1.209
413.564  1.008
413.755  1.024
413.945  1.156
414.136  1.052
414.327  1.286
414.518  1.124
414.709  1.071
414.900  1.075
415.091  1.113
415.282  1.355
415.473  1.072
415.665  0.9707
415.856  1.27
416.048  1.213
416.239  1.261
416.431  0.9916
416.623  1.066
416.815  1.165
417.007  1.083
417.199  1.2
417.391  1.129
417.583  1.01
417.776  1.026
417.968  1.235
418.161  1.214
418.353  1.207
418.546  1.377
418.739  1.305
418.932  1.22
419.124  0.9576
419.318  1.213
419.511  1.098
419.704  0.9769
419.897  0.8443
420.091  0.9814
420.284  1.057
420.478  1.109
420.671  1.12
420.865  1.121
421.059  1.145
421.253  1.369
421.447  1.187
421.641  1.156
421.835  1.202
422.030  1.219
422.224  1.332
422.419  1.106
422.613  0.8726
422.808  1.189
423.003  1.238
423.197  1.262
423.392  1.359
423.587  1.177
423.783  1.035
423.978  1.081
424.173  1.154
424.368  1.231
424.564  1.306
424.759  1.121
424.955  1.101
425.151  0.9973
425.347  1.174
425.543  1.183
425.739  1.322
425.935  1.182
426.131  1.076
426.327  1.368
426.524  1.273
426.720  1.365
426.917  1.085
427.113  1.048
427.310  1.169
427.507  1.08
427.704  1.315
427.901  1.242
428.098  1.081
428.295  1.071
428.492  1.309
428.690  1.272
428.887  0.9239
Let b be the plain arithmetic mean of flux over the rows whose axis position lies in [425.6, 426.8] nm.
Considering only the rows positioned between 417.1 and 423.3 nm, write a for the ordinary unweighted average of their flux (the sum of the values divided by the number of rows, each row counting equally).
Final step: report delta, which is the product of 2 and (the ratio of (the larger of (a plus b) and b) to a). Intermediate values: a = 1.146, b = 1.26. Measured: 4.21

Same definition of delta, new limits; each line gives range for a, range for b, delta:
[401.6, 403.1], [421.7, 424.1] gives 4.07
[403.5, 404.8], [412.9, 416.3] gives 4.07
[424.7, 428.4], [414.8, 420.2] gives 3.93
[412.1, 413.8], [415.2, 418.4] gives 3.96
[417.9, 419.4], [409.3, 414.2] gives 3.79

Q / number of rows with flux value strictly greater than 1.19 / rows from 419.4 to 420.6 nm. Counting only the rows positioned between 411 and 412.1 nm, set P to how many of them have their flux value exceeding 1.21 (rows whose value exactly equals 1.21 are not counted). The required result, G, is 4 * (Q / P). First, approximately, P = 1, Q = 0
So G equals 0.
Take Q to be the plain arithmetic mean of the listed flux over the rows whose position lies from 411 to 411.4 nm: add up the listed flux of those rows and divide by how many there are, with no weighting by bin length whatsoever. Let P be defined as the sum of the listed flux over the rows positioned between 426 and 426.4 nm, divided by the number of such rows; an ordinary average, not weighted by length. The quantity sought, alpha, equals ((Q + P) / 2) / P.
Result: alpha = 0.98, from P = 1.22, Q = 1.18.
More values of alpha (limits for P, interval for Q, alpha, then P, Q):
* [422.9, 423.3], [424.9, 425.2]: 0.92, 1.25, 1.05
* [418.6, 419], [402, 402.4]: 0.89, 1.26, 0.99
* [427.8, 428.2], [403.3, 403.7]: 0.92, 1.16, 0.99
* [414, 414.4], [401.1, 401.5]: 0.99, 1.17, 1.14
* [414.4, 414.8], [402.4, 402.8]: 1.03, 1.10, 1.17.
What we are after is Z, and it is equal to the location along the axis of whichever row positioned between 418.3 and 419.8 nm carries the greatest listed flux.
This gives 418.546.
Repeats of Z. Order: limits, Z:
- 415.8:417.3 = 415.856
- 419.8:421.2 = 421.059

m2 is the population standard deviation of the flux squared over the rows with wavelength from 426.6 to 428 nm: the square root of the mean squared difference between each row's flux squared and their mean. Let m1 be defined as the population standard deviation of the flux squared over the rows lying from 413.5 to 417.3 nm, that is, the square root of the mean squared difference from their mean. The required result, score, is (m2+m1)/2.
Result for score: 0.259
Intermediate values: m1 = 0.242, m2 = 0.277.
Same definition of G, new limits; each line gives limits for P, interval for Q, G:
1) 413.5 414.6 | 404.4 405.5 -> 4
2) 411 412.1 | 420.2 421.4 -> 4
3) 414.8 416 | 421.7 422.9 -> 6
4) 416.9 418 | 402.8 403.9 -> 4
